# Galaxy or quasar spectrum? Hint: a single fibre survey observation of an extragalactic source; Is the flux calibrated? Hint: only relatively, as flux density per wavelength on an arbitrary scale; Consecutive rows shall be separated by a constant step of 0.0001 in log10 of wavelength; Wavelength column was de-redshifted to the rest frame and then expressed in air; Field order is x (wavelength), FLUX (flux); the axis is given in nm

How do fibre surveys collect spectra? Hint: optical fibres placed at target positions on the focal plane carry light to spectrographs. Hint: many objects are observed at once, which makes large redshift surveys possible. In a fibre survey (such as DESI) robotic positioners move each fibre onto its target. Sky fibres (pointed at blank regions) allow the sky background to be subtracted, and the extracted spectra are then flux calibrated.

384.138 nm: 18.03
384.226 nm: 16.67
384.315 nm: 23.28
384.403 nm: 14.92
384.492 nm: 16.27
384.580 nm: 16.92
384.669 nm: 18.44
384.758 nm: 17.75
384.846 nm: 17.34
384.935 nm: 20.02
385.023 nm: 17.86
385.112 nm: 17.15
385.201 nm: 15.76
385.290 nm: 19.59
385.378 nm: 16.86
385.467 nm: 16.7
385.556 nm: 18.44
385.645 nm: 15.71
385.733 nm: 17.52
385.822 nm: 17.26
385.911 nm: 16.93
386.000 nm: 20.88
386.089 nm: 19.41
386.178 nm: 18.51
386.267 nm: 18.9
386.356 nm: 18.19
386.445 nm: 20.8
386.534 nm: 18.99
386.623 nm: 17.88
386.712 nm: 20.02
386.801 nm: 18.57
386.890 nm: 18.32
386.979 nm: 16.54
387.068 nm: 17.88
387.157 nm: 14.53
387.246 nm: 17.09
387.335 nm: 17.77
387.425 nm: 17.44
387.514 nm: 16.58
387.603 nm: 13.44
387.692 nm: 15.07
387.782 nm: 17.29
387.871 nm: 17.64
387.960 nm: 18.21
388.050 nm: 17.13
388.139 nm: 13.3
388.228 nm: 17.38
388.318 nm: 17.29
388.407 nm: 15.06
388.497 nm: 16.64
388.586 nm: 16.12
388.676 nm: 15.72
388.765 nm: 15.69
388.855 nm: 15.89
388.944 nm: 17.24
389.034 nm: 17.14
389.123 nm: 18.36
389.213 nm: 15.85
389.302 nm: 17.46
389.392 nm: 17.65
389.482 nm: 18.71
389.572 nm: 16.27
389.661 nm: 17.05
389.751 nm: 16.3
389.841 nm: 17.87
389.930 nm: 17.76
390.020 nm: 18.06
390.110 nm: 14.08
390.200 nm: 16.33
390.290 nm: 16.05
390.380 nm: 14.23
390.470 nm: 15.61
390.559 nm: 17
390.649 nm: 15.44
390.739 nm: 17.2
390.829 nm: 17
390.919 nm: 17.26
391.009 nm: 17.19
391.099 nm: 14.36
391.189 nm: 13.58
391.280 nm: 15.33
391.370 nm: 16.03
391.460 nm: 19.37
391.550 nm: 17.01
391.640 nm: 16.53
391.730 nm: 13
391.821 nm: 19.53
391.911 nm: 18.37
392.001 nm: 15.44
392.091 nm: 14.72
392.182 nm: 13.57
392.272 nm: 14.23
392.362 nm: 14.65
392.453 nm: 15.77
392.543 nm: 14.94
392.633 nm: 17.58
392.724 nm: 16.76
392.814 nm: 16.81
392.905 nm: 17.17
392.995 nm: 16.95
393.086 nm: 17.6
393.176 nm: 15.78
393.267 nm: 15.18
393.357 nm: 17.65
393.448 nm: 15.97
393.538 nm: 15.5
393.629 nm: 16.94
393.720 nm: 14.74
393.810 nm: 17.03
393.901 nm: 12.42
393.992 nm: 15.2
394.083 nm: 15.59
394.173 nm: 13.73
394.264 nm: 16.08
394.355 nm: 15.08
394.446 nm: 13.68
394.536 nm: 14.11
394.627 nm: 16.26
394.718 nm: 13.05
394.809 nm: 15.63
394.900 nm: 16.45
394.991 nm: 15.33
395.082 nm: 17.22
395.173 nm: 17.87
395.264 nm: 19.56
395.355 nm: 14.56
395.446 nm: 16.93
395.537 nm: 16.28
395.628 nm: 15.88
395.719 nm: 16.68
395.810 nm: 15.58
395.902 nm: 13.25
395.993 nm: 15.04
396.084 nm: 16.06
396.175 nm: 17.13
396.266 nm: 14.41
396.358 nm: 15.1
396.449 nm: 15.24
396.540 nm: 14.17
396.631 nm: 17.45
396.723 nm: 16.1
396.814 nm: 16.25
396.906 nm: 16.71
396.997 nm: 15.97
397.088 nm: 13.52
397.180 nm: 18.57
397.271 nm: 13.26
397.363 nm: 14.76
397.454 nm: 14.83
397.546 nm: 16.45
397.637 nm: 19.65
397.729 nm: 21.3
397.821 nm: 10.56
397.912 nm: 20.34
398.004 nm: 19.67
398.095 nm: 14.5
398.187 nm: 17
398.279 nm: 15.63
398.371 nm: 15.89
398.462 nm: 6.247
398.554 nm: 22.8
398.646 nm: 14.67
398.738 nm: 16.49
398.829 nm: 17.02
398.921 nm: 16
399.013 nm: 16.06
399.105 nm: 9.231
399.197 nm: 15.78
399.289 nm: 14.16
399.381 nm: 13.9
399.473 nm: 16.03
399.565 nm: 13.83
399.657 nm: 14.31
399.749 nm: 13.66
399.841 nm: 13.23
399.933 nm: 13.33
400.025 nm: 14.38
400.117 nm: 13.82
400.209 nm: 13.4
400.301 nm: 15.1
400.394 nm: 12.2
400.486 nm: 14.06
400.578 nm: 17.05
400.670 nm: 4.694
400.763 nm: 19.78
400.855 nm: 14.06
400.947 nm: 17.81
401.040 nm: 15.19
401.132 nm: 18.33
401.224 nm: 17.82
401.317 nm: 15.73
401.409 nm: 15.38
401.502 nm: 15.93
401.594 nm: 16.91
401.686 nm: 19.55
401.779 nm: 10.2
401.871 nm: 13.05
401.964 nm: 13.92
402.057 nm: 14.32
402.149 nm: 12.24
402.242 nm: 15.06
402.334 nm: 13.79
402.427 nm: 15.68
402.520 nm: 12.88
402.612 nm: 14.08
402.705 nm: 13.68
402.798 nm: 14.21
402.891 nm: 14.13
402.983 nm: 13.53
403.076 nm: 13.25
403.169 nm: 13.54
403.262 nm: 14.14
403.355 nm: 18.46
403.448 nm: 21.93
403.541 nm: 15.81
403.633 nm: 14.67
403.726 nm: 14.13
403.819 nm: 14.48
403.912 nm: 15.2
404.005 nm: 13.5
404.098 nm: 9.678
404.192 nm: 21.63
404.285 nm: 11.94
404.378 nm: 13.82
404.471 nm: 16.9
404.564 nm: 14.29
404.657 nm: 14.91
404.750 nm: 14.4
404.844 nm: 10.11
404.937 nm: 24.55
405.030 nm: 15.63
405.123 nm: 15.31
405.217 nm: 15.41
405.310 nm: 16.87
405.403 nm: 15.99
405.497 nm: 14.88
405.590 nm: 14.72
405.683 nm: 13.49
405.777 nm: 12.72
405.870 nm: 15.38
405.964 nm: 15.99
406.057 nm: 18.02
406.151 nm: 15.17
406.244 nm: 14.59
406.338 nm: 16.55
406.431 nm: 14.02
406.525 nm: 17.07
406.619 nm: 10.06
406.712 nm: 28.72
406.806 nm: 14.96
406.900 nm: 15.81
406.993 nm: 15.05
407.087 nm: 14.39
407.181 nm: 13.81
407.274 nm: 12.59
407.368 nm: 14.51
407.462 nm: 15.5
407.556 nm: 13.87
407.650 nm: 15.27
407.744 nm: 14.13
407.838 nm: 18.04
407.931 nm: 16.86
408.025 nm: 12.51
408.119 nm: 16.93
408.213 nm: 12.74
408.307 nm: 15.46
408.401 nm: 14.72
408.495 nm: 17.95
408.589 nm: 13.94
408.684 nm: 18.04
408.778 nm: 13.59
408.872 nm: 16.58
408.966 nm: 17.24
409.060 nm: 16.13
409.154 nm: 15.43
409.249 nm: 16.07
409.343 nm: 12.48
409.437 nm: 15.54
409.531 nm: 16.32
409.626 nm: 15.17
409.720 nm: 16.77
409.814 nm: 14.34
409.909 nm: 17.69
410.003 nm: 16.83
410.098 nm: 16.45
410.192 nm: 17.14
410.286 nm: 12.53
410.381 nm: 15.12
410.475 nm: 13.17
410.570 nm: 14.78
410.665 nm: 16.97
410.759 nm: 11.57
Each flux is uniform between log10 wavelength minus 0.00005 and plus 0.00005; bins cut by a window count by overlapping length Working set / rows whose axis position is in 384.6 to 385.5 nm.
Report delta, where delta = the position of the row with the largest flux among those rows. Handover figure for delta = 384.935 nm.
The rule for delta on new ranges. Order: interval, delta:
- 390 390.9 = 390.020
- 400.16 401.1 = 400.763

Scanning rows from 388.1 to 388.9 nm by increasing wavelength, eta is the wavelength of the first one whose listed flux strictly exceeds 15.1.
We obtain 388.228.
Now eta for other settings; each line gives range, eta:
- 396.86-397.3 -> 396.906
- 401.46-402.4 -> 401.502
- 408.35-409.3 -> 408.495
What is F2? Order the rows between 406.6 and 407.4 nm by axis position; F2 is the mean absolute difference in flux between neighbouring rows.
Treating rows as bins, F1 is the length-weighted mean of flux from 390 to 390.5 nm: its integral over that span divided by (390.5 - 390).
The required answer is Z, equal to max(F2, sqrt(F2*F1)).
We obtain 8.7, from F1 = 15.6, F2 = 4.8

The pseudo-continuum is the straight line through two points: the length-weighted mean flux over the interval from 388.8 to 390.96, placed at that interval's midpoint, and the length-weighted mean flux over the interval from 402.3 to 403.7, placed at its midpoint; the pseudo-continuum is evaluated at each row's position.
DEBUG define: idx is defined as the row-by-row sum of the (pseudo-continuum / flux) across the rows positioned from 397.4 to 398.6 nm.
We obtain 13.7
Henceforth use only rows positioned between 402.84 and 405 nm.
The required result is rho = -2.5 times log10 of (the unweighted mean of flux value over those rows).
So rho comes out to -2.95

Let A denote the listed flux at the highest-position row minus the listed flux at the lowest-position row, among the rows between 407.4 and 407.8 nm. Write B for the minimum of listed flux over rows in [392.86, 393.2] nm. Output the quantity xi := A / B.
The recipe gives -0.09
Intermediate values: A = -1.4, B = 15.78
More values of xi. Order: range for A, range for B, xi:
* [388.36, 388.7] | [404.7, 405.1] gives 0.07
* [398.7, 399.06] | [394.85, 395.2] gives -0.03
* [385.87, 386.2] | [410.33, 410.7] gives 0.12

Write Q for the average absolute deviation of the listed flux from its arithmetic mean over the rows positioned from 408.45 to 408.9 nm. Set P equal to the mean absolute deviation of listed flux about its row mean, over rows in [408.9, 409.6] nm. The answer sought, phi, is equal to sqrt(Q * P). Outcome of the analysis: 1.3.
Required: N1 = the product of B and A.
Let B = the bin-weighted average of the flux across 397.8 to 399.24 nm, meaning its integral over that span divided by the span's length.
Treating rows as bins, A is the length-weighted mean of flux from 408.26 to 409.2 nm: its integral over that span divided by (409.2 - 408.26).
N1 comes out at 248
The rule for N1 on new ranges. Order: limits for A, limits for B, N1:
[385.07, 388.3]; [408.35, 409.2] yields 279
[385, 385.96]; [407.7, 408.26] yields 263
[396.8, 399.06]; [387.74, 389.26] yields 268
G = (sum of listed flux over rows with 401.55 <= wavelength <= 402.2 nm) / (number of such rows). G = 14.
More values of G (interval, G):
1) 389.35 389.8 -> 17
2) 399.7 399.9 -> 13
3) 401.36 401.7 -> 17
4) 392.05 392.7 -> 15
